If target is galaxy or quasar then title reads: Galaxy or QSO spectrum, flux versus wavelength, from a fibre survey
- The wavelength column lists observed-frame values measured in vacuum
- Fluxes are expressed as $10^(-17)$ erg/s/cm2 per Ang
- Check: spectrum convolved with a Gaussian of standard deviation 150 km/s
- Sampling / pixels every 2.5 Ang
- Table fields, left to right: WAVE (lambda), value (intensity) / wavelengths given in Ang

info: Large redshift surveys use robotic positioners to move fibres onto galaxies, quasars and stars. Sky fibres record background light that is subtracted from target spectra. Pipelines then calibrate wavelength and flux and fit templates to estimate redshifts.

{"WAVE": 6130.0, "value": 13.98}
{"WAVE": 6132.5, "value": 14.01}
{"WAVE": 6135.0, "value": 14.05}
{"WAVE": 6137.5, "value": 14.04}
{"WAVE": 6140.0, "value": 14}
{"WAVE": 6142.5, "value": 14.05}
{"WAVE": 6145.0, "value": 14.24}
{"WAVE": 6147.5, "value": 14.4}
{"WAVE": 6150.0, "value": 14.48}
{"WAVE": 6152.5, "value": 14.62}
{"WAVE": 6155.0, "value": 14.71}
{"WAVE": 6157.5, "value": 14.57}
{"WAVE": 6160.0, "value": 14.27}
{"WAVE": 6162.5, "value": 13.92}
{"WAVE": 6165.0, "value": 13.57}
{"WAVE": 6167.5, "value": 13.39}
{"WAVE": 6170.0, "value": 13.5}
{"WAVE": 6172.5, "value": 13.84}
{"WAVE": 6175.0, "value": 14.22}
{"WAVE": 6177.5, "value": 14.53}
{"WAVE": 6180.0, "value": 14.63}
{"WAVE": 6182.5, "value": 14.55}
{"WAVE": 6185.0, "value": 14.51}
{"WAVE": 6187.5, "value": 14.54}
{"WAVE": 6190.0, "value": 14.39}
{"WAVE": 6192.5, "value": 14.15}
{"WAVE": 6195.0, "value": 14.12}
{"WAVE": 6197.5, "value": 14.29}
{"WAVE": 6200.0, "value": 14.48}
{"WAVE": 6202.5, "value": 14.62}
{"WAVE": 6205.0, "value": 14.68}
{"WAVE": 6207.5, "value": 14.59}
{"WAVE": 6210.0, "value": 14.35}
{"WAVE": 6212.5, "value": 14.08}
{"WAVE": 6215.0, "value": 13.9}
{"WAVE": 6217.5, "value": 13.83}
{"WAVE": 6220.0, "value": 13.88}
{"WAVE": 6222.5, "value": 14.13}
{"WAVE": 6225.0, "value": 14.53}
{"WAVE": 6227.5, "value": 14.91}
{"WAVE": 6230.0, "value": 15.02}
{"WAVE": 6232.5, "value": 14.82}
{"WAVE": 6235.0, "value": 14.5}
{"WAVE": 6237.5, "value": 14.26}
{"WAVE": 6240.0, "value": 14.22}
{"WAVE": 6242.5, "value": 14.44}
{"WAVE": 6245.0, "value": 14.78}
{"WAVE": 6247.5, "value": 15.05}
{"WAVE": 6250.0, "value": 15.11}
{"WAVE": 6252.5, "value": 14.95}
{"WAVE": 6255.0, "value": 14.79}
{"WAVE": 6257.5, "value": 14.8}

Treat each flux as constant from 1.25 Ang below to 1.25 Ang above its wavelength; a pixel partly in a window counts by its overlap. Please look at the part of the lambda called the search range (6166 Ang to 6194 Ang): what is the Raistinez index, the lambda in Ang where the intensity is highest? 6180.0 Ang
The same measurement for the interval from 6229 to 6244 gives 6230.0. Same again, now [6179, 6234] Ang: 6230.0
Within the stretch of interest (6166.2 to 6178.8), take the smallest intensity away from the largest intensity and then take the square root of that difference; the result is 1.07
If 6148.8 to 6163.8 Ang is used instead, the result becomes 0.89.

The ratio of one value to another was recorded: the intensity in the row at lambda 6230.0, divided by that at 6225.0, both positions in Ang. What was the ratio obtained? 1.03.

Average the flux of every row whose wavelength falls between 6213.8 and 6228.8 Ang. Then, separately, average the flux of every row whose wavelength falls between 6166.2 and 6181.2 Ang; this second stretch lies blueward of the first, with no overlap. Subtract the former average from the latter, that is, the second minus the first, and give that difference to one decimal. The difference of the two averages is -0.2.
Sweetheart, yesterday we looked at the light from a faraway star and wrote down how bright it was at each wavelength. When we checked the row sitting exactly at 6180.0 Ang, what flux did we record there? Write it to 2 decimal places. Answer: 14.63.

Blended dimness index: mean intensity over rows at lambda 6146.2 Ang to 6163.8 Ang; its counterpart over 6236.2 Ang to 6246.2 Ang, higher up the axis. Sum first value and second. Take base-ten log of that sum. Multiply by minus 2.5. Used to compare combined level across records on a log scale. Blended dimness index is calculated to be -3.65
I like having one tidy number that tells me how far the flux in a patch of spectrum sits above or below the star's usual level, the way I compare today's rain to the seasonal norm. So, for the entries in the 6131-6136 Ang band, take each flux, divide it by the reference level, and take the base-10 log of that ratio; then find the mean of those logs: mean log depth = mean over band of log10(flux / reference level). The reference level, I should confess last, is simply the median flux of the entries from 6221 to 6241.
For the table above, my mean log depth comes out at -0.015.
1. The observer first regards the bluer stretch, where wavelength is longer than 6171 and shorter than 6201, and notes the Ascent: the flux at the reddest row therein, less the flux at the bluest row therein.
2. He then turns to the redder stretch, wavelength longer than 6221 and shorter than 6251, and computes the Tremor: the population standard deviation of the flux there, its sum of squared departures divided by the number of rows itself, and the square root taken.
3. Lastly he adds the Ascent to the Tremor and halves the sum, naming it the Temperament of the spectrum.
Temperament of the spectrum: 0.49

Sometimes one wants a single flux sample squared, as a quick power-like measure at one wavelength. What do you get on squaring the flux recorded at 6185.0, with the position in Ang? 211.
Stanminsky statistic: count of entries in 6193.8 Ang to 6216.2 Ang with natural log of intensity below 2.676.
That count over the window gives 6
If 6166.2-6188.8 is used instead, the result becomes 5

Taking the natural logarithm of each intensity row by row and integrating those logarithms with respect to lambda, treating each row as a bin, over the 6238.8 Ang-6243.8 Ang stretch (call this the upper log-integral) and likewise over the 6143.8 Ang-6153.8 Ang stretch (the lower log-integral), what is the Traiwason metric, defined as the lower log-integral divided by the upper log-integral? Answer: 2.0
